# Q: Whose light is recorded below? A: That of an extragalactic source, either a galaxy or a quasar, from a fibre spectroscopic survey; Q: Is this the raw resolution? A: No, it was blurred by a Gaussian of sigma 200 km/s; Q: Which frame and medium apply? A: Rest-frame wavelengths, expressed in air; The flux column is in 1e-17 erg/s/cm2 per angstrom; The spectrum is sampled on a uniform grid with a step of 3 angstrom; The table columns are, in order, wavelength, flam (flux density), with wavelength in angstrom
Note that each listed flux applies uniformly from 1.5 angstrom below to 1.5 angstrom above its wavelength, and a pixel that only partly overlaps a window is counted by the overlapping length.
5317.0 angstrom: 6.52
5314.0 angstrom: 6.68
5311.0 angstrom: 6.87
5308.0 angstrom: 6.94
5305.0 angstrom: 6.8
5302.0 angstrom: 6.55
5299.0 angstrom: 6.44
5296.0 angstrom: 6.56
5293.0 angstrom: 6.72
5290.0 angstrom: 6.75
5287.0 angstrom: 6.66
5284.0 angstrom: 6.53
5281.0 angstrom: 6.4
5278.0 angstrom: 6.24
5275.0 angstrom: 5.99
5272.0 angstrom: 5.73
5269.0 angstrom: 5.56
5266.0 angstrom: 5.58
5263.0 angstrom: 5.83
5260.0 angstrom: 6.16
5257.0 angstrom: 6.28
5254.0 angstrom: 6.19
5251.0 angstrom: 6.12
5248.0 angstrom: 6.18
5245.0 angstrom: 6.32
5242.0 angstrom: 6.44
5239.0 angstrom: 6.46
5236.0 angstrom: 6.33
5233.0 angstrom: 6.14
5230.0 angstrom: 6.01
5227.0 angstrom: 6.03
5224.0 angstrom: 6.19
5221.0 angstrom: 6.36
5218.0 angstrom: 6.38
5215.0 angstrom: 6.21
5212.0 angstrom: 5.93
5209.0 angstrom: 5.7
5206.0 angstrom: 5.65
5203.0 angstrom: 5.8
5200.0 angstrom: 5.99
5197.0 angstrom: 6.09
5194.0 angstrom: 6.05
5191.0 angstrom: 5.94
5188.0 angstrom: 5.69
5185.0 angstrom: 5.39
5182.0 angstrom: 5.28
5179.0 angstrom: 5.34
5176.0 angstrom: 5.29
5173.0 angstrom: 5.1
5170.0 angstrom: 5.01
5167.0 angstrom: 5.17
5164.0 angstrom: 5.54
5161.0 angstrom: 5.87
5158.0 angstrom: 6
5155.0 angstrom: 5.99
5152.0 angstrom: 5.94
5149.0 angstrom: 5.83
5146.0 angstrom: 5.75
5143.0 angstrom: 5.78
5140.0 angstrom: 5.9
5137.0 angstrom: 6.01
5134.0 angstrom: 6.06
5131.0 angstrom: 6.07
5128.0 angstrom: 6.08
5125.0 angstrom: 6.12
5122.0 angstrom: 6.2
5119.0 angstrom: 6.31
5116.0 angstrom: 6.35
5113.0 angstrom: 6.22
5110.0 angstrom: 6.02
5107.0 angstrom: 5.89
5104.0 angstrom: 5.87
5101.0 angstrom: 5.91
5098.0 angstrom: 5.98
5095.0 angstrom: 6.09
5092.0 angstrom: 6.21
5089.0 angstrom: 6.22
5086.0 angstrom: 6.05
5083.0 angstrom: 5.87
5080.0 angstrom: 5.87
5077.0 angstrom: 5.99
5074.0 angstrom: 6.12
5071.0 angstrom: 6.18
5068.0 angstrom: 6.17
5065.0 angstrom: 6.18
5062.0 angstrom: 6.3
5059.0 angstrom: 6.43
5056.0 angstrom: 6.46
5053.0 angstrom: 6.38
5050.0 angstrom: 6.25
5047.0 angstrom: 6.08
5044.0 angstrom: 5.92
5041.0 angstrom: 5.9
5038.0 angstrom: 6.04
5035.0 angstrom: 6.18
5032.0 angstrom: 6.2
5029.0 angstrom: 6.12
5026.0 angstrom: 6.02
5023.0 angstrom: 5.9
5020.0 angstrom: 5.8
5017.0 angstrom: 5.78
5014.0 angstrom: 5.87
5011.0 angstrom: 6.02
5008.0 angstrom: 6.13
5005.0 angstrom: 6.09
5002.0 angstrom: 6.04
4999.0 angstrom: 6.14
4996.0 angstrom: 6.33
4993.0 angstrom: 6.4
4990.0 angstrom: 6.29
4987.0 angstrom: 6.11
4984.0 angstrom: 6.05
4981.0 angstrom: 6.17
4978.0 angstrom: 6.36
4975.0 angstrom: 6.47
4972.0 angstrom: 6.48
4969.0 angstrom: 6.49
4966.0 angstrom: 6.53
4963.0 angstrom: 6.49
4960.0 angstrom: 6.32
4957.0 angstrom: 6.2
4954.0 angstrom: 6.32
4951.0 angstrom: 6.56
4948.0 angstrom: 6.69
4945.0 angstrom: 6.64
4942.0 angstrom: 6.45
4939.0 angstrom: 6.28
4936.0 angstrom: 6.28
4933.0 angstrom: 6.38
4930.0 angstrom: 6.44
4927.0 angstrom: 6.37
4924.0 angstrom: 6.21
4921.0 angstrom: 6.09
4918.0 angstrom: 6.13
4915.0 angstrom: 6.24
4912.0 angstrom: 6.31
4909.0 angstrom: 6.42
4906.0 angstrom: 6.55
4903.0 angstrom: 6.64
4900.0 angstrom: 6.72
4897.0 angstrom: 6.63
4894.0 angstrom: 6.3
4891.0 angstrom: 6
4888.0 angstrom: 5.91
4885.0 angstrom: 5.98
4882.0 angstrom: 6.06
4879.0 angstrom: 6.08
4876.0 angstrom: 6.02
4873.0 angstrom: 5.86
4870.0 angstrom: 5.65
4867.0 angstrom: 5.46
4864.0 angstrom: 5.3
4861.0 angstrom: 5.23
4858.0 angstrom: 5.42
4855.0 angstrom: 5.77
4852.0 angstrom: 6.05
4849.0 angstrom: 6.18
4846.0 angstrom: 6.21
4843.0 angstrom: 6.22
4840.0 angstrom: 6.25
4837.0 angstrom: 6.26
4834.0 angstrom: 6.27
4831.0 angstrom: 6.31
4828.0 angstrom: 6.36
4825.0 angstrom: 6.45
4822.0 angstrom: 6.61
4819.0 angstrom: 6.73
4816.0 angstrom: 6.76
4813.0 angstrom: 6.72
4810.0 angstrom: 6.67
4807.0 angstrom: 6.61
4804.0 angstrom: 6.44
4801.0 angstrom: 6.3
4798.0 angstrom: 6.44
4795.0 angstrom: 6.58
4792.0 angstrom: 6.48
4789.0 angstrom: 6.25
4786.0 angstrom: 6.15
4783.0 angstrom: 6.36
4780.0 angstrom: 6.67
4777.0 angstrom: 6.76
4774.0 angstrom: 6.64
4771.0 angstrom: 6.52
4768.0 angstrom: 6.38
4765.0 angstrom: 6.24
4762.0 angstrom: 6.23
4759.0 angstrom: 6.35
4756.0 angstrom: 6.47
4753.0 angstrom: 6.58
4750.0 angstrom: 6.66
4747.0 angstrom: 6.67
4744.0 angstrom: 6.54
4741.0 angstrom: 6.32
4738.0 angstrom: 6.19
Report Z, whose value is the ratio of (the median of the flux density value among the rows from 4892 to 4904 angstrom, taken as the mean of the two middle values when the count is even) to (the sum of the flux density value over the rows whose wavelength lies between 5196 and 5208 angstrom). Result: 0.28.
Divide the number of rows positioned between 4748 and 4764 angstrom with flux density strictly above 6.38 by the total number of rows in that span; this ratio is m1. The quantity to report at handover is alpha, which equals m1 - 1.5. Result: -0.90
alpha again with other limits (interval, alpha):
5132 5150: -1.50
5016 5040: -1.50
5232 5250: -1.17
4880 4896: -1.50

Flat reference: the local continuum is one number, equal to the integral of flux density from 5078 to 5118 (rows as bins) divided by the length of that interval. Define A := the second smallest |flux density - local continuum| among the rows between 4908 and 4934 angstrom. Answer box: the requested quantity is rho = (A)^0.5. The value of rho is 0.29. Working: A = 0.085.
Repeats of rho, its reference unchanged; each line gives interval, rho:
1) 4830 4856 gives 0.37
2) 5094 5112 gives 0.21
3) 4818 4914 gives 0.12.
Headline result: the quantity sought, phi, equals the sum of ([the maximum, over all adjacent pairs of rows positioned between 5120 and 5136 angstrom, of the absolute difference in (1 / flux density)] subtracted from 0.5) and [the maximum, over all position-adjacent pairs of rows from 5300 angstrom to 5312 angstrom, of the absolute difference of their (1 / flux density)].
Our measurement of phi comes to 0.504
